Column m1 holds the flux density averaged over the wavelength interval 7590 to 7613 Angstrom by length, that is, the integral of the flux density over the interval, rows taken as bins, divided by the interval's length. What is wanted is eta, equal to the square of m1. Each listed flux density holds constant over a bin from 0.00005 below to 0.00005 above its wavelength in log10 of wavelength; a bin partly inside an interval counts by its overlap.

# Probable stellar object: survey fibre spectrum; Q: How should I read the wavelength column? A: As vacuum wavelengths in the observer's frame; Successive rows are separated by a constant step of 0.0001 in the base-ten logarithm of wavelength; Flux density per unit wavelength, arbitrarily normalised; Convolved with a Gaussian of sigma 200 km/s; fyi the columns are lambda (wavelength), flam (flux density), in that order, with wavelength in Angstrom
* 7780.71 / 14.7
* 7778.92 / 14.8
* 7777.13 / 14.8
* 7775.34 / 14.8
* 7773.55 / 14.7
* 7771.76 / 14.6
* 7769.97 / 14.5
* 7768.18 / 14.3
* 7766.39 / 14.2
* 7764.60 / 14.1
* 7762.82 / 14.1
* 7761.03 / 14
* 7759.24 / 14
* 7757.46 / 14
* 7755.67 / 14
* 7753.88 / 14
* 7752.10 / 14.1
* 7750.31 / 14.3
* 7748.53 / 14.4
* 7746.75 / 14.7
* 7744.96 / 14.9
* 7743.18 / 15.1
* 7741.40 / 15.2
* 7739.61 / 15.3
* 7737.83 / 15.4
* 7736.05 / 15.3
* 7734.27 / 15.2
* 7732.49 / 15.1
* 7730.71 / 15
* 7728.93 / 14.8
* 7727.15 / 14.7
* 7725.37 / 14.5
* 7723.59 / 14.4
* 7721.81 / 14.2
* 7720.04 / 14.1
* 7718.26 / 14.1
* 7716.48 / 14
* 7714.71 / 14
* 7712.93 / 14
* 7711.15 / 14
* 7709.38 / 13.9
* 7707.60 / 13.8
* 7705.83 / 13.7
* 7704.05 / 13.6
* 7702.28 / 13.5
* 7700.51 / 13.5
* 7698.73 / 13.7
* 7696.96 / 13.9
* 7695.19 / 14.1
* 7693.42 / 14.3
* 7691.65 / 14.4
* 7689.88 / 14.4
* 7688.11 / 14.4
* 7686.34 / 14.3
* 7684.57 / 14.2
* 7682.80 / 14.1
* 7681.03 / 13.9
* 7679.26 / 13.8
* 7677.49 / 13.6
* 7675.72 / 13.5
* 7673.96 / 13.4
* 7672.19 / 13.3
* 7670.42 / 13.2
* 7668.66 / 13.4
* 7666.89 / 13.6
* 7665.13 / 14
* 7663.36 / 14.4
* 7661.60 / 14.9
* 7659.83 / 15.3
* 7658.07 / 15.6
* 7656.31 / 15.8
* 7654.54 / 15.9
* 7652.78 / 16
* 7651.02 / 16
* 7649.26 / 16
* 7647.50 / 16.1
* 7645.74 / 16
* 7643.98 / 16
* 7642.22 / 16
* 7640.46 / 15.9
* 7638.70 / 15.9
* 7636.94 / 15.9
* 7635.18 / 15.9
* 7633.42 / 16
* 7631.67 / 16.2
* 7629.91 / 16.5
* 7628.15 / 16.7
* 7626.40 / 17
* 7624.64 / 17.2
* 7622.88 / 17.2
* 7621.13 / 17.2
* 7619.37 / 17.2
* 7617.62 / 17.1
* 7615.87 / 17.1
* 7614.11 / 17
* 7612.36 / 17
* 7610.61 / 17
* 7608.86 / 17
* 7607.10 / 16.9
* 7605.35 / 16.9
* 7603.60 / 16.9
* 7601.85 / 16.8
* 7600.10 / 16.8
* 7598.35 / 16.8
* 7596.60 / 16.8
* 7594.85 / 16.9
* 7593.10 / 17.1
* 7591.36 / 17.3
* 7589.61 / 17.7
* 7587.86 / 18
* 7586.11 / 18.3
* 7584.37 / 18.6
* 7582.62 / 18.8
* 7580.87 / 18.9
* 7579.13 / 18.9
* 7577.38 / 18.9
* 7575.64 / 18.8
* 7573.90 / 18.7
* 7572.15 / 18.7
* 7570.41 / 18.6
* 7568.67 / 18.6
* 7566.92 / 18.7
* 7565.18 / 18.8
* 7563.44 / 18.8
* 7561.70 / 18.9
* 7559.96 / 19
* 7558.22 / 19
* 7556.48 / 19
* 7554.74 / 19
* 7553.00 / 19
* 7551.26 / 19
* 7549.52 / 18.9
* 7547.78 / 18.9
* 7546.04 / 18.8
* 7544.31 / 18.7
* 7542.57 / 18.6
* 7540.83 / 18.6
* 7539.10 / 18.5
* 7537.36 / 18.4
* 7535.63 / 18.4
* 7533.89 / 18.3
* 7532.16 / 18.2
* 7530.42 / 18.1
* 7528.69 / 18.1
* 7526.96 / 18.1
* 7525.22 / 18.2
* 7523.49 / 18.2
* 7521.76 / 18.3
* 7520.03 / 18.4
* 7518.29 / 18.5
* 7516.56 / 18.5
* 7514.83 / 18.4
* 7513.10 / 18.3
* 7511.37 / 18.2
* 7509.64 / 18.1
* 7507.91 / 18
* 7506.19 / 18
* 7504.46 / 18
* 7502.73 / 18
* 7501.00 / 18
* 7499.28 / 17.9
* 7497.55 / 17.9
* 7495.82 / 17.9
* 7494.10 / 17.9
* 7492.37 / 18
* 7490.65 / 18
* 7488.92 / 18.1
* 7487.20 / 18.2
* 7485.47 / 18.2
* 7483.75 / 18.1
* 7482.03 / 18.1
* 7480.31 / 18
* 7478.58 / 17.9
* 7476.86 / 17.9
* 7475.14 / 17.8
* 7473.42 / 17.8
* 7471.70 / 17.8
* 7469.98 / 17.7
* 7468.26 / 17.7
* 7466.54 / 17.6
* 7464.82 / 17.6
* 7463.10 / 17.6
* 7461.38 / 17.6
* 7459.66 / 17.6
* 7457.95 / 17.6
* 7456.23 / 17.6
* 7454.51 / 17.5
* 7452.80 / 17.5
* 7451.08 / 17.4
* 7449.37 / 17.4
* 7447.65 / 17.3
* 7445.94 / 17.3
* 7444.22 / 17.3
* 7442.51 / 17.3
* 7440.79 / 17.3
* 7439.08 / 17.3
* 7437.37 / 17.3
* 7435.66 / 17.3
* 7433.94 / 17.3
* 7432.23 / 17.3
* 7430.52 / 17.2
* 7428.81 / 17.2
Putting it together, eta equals 287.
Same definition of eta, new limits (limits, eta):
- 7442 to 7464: 305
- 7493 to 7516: 326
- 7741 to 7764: 206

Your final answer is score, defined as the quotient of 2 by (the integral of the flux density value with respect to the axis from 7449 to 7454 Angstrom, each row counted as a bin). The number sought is 0.0229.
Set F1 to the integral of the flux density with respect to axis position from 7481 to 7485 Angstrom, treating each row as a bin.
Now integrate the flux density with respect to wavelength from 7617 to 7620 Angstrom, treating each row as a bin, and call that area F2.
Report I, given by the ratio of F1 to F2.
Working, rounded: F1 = 73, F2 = 52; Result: 1.41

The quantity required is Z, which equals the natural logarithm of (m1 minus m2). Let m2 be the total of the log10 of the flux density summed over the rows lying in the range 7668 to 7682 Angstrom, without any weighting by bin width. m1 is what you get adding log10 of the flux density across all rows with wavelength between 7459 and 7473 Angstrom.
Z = -0.1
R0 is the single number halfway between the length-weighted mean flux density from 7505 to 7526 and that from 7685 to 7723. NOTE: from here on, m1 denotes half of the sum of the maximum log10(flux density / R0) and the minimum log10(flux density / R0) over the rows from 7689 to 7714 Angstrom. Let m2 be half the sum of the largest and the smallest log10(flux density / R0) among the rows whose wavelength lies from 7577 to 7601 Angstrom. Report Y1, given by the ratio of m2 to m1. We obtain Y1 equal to -0.68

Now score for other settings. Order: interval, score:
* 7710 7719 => 0.0159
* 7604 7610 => 0.0197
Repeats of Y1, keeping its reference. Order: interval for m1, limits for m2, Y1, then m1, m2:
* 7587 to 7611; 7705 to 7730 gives -1.66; 0.03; -0.054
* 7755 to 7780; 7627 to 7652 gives -0.09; -0.05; 0.004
